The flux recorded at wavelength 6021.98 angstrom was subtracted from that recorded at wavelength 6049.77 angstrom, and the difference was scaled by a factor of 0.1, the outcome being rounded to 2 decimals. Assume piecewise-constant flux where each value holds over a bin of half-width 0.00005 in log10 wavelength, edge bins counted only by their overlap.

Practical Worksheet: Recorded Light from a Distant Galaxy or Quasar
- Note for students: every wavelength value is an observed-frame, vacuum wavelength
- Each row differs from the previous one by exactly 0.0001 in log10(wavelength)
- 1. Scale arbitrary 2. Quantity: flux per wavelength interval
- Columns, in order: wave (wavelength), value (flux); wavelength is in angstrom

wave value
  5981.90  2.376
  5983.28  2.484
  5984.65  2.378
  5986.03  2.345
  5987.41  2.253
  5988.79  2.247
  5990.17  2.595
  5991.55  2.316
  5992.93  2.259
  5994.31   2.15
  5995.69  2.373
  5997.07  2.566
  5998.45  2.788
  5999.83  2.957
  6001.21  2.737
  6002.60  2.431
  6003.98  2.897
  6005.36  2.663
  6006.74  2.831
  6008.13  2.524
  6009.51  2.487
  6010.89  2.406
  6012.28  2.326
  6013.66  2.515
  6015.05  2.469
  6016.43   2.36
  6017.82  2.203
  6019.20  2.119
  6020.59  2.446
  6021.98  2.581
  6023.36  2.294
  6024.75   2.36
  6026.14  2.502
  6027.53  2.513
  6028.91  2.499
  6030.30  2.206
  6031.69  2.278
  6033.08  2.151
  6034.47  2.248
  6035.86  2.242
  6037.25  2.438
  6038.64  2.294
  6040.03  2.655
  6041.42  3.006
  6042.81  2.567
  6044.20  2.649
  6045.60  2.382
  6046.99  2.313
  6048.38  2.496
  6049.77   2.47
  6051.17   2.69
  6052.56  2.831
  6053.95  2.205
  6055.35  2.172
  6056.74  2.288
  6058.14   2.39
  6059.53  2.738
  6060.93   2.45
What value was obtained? -0.01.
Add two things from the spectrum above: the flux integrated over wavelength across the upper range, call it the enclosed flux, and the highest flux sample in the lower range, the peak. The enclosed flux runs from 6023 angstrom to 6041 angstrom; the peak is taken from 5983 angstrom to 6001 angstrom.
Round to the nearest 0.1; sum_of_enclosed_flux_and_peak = 45.6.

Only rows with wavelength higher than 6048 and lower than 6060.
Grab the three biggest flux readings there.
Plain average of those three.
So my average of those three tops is 2.75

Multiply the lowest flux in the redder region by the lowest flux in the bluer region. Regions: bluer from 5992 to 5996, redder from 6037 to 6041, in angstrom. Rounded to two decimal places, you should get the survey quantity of 4.93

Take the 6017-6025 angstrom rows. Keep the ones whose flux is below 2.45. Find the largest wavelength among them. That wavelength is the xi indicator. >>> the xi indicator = 6024.75 angstrom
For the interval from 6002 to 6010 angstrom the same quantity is 6002.60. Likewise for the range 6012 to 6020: 6019.20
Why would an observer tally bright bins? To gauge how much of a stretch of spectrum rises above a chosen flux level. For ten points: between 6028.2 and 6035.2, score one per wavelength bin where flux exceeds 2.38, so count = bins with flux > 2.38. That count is 1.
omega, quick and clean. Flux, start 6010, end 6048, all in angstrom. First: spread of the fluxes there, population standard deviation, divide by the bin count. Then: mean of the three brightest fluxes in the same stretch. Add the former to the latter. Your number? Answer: 2.96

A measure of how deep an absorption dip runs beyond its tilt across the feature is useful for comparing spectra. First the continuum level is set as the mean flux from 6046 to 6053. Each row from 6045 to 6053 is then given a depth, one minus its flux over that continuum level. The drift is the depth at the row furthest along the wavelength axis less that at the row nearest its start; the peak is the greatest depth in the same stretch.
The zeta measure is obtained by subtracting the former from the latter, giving 0.27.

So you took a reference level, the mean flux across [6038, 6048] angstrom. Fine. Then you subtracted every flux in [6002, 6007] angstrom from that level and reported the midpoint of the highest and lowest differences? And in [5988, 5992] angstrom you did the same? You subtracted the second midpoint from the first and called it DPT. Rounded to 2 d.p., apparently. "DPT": -0.24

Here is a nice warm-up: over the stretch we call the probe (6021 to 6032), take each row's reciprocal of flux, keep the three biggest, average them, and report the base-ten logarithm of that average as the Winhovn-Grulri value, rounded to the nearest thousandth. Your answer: -0.354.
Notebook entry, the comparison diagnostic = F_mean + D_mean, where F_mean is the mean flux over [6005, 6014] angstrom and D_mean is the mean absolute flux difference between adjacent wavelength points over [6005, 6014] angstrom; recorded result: 2.68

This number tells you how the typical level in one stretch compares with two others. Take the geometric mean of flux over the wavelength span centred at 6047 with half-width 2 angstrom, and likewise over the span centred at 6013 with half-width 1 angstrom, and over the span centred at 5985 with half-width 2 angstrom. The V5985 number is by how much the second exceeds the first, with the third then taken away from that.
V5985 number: -2.38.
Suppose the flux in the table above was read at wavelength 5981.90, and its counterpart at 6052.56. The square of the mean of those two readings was 6.8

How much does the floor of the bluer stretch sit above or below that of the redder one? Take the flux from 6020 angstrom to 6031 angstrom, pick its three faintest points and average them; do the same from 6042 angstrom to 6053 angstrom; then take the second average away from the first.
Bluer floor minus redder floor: -0.10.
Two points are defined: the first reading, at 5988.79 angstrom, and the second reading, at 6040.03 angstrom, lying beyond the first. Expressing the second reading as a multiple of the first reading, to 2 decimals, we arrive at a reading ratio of 1.18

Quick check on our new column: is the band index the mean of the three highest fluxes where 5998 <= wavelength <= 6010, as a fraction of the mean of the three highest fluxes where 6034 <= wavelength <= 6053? 1.02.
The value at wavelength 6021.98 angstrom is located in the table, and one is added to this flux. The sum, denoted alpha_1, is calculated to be 3.58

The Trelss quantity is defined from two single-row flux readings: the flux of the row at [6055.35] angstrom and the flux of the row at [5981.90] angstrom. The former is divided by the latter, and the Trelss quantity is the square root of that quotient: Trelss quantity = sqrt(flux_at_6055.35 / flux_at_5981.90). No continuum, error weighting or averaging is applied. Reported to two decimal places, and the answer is 0.96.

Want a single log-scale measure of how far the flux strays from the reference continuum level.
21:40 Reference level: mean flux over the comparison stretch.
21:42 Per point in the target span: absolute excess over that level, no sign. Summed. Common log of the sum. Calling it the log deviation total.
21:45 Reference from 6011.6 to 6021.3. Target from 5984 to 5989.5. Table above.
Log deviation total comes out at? -0.64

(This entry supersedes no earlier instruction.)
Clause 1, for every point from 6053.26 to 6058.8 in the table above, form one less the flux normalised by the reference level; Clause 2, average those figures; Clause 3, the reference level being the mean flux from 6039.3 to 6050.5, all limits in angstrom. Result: 0.12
